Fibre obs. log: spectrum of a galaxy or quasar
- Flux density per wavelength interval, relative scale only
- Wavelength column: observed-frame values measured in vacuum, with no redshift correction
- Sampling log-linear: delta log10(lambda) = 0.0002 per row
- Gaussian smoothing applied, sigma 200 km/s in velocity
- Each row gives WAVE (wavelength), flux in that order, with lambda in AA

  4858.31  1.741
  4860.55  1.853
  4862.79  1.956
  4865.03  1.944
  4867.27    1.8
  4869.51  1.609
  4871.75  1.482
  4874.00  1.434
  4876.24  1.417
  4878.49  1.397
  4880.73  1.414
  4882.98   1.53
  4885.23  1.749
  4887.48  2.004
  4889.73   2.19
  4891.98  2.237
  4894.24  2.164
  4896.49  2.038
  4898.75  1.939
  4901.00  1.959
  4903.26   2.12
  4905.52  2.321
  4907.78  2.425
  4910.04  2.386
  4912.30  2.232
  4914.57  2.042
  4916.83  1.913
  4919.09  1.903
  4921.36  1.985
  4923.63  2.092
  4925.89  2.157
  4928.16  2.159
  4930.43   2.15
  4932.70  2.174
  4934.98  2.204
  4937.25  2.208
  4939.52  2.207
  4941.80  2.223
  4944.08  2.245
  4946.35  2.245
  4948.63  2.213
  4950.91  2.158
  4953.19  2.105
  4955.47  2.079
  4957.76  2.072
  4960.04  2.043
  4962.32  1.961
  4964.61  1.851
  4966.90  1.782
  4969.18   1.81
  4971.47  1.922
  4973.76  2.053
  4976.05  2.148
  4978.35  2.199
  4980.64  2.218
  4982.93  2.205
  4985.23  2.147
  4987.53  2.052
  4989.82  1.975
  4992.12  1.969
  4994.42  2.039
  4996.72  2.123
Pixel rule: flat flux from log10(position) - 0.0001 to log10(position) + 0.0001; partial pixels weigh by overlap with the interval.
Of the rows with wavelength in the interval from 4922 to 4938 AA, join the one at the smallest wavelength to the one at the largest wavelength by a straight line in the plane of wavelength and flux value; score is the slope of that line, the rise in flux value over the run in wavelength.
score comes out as 0.009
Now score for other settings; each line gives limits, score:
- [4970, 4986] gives 0.016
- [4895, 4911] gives 0.026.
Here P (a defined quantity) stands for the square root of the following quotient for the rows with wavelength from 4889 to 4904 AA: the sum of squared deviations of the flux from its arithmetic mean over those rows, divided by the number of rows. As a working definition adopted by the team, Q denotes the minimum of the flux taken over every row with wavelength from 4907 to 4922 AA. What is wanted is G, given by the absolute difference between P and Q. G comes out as 1.80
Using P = 0.107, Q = 1.903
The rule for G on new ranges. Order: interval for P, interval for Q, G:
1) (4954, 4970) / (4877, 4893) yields 1.28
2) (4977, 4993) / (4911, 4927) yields 1.80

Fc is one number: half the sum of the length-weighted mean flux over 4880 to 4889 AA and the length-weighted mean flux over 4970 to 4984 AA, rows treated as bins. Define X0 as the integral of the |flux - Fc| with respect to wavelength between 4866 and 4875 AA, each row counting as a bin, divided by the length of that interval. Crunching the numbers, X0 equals 0.32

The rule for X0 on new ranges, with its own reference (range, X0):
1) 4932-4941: 0.29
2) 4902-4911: 0.39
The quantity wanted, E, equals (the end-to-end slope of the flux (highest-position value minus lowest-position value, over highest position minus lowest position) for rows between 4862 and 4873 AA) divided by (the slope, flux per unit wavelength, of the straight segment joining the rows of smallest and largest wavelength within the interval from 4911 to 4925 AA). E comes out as 4.28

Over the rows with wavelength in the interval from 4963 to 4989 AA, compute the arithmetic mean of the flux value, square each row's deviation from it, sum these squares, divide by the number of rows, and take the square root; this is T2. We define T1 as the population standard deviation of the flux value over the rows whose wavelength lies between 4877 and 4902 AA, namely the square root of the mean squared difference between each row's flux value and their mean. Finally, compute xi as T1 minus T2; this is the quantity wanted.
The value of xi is 0.13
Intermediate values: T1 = 0.29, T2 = 0.16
